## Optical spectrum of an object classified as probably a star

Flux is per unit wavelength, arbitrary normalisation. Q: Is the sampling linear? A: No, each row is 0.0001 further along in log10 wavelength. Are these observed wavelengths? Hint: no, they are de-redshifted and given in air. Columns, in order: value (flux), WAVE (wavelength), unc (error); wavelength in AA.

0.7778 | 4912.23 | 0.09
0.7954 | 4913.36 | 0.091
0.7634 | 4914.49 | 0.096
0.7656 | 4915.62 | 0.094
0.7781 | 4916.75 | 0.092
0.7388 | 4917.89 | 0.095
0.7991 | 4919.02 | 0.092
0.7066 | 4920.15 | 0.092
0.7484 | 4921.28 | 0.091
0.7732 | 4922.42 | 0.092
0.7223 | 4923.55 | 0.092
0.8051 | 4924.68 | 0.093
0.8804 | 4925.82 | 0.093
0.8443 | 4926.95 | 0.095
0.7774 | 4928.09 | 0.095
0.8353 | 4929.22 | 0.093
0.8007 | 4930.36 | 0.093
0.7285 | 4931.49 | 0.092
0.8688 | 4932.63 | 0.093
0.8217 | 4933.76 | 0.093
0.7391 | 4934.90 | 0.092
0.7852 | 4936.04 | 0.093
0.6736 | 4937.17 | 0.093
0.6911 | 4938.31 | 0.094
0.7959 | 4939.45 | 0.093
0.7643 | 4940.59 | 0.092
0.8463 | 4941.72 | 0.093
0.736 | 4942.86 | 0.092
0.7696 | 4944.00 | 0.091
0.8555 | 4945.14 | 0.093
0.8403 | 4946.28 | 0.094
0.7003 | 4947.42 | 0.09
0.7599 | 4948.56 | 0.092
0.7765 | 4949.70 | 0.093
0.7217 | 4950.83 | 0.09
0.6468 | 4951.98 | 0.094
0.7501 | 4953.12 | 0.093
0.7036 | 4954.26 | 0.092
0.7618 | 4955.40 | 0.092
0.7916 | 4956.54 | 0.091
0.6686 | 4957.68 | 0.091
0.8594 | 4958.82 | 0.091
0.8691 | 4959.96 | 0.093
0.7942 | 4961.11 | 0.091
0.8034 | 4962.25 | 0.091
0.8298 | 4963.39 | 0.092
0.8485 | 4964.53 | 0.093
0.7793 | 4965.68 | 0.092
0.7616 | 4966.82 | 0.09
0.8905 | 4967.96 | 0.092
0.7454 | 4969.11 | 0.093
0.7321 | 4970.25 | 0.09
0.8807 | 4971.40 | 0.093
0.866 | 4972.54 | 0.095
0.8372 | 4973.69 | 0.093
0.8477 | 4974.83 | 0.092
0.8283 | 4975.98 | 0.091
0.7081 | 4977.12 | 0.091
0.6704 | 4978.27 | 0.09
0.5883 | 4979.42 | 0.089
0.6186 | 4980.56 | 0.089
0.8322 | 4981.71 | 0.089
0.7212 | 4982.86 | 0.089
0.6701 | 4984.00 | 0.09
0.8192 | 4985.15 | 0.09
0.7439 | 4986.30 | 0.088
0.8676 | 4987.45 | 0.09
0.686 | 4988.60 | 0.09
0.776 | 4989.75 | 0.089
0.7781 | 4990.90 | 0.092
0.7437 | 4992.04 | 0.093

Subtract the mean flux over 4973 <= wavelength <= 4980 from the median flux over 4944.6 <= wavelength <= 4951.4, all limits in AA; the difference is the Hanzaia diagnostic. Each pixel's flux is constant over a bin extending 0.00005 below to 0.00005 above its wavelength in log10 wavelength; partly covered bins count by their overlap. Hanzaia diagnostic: 0.02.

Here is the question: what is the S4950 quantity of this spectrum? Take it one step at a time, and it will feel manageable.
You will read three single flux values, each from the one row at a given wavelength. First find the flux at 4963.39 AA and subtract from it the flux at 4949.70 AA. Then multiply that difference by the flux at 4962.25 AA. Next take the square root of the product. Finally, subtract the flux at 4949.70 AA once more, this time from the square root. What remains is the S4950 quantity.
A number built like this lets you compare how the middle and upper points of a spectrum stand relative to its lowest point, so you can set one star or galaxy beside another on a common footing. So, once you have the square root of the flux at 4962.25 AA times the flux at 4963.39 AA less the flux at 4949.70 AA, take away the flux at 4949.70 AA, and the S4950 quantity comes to -0.57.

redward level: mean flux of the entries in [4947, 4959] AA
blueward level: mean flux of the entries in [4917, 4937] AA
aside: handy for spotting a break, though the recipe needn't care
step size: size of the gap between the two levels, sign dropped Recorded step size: 0.047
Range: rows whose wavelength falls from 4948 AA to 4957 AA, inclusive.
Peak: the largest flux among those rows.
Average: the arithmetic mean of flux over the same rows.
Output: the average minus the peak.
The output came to -0.053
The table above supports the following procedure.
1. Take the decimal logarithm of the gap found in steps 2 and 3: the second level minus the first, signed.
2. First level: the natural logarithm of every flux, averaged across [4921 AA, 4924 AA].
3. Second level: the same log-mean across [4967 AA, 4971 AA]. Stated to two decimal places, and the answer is -1.30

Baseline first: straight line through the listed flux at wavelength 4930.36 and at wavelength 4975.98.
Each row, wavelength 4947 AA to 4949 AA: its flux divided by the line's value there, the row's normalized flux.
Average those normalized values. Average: 0.900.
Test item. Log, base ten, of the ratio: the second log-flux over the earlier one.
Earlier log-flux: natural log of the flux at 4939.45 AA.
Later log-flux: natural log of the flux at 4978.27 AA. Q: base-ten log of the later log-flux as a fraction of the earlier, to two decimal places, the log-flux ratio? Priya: 0.24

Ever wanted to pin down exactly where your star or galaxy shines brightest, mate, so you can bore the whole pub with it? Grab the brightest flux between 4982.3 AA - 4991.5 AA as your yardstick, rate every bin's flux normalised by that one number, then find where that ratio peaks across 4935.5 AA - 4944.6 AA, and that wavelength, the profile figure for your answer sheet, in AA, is 4941.72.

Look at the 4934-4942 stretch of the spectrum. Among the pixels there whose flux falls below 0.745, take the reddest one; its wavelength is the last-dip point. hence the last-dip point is 4938.31 AA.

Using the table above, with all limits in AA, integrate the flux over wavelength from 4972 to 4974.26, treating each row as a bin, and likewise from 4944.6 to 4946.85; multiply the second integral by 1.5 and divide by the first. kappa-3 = 1.49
